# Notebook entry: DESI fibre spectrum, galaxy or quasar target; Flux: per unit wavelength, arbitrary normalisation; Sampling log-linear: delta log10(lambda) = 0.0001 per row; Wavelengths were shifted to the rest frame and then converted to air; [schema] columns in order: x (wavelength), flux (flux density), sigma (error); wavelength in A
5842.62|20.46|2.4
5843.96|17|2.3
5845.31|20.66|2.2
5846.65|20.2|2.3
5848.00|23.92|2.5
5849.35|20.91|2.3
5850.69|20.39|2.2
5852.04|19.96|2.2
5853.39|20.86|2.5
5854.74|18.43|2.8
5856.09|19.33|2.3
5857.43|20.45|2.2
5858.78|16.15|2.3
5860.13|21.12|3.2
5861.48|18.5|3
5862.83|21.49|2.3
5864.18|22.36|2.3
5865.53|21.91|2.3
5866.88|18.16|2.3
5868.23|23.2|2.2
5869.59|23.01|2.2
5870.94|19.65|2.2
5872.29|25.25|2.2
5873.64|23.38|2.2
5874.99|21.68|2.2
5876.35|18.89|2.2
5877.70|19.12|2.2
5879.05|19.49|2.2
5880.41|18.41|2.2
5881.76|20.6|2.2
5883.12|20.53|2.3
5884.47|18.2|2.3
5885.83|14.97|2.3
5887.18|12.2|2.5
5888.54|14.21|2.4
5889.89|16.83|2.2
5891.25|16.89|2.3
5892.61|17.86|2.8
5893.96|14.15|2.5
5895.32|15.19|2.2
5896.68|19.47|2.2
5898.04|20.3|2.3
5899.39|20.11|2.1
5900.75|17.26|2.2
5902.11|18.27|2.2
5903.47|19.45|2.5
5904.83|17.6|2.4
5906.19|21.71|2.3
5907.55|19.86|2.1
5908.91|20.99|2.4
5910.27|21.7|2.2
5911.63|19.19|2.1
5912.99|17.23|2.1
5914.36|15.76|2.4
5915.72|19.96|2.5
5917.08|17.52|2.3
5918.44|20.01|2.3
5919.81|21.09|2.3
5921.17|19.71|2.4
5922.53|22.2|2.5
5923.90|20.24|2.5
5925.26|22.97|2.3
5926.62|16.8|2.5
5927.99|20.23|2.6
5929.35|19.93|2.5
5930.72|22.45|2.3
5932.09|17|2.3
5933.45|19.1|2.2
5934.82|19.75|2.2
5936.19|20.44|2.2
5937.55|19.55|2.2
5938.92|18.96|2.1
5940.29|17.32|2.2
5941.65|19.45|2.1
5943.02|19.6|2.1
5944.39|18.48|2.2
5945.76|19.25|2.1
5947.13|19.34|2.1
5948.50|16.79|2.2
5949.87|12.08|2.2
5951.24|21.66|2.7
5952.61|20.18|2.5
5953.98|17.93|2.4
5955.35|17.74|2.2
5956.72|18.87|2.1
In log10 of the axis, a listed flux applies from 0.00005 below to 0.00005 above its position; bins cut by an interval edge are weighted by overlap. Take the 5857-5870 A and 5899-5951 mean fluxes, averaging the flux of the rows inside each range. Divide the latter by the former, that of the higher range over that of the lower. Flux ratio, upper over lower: 0.93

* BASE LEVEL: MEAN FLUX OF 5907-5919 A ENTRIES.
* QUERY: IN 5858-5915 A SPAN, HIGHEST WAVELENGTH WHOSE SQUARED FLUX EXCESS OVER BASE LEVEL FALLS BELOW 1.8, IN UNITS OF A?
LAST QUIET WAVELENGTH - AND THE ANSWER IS 5911.63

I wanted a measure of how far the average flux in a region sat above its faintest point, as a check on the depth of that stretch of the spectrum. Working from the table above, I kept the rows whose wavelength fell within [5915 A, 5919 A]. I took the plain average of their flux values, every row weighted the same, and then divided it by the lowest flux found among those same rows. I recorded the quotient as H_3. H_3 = 1.09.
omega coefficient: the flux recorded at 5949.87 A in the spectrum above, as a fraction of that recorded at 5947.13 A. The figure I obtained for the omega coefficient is 0.62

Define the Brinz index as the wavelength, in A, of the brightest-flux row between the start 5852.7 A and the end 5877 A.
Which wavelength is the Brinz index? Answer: 5872.29 A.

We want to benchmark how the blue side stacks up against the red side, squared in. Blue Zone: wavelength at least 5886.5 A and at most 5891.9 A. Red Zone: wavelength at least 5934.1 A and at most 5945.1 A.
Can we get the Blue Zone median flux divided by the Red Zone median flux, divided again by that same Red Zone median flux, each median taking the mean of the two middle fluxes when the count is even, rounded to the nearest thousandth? 0.041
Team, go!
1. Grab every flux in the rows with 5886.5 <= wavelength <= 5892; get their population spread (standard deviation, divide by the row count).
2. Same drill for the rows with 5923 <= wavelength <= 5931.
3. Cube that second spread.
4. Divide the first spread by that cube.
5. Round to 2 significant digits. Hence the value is 0.24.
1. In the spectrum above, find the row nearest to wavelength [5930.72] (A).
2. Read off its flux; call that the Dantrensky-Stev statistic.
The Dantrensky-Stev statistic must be 22.45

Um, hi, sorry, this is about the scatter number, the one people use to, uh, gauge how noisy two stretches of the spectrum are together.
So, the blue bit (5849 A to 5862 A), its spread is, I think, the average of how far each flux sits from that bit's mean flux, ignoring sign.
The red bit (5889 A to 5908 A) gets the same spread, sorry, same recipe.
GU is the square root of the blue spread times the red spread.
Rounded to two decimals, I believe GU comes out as 1.42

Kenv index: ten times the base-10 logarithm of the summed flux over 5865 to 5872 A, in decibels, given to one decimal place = 20.3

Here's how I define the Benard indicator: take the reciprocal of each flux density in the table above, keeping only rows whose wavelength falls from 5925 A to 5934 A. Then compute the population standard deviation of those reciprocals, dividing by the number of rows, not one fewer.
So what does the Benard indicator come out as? 0.0058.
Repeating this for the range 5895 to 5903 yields 0.0058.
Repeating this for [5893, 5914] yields 0.0068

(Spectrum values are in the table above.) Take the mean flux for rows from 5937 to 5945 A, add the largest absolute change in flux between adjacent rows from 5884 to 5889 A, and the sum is 22.1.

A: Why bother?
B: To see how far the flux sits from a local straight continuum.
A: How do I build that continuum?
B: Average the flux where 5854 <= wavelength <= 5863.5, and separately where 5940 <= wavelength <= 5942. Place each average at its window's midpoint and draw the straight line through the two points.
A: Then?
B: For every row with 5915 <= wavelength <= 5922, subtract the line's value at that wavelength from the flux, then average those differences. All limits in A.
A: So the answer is 1.0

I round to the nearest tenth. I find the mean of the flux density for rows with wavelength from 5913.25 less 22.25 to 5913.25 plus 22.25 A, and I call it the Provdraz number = 19.2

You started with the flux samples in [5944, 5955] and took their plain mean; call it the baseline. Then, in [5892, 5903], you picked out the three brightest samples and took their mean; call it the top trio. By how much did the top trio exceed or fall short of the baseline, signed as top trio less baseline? 2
